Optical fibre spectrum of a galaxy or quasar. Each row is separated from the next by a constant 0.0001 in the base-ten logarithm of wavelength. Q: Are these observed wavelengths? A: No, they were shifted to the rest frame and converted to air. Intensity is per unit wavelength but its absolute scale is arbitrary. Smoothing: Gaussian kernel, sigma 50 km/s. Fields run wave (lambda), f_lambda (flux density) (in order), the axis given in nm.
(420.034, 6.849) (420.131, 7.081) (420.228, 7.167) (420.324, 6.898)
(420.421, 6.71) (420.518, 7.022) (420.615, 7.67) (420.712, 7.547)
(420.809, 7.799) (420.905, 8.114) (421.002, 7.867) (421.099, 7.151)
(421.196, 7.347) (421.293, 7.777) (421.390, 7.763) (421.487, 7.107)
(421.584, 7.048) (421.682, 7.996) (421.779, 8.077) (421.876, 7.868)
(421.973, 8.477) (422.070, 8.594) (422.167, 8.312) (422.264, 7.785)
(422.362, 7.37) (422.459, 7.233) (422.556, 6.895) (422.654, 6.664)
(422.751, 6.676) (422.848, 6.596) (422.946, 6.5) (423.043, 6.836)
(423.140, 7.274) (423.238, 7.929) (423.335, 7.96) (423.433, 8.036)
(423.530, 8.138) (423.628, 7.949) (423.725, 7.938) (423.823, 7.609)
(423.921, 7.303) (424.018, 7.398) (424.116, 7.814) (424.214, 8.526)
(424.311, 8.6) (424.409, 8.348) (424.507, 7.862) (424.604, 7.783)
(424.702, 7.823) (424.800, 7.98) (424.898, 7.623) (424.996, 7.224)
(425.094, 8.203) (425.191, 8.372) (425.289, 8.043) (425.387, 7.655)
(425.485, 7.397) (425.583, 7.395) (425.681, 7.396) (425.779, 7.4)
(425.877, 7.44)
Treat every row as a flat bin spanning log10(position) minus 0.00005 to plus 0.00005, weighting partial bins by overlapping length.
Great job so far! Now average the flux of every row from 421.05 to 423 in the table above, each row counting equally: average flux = 7.46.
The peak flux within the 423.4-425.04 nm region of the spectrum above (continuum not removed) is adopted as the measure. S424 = 8.6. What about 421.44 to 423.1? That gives 8.594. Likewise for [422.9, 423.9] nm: 8.138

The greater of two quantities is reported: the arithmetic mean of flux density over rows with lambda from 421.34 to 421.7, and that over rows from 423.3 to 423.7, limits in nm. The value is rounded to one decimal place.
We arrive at 8.0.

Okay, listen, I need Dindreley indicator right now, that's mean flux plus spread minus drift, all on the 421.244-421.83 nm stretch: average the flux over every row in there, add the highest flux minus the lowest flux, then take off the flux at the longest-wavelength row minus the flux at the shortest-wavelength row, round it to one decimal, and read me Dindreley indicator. 8.4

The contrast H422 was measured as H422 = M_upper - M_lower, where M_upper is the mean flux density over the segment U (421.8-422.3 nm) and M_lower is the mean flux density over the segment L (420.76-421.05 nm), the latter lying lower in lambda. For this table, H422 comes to 0.3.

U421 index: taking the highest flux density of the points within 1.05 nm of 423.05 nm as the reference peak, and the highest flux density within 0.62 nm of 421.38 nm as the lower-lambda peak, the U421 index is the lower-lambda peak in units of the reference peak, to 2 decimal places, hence 0.99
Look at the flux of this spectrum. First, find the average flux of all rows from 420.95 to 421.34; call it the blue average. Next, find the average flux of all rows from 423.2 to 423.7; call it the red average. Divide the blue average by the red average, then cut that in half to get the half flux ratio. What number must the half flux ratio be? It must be 0.47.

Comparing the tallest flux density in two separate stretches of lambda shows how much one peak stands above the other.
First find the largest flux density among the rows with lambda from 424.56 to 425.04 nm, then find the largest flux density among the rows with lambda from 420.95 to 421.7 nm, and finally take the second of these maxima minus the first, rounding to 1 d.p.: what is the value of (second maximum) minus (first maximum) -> 0.0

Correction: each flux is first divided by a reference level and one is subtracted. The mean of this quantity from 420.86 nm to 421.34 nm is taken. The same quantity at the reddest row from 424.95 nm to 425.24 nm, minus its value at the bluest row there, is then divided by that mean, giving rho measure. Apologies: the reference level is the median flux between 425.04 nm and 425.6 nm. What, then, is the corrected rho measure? -6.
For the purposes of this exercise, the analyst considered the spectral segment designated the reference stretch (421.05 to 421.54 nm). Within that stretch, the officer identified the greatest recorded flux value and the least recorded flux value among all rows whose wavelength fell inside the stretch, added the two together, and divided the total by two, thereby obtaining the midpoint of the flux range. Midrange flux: 7.44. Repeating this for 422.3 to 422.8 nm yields 7.02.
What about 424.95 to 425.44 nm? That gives 7.80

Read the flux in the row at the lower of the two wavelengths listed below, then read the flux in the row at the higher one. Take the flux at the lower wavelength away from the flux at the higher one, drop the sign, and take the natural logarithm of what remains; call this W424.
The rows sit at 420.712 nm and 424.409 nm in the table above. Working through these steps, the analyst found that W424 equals -0.2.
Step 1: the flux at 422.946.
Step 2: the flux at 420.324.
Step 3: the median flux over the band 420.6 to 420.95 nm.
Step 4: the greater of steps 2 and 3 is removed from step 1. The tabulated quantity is -1.2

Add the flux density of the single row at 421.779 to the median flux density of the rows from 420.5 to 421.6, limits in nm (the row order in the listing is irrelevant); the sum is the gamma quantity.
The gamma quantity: 15.7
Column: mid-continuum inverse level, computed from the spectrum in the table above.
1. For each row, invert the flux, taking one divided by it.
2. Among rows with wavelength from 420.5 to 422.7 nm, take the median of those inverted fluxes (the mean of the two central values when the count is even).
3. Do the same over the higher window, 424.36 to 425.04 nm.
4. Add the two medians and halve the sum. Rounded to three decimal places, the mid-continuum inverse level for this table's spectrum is 0.128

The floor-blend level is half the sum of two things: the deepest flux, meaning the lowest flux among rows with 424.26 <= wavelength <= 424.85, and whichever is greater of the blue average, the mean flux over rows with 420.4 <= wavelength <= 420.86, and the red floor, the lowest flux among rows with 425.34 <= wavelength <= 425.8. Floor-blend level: 7.6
